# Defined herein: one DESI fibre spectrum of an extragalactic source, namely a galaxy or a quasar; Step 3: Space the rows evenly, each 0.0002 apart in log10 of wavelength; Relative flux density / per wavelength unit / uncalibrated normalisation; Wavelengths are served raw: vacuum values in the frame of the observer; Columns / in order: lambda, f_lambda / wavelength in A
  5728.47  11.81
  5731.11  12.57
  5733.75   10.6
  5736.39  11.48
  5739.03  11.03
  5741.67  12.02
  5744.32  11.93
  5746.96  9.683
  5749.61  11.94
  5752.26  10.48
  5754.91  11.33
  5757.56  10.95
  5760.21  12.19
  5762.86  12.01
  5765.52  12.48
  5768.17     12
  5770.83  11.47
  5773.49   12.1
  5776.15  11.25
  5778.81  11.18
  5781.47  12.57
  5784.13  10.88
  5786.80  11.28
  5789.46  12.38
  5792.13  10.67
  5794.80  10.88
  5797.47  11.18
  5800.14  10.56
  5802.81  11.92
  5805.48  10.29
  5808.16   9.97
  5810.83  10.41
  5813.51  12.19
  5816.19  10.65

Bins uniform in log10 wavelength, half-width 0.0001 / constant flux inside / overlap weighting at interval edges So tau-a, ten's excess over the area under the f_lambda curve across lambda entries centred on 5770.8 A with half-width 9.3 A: -209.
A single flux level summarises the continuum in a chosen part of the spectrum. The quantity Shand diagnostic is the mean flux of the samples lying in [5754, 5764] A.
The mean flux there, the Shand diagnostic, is 11.6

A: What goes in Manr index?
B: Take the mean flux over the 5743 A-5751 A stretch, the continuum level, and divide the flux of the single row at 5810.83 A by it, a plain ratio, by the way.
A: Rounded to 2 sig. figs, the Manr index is 0.93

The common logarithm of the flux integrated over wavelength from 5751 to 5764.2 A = 2.2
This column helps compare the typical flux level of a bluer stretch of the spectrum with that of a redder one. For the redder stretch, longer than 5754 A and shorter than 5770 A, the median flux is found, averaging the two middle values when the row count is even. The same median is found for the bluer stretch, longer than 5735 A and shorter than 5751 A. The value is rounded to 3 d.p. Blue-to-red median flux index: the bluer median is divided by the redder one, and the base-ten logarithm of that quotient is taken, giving -0.011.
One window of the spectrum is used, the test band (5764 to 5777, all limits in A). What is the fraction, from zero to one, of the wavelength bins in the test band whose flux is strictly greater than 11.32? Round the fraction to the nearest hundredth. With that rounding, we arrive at 0.80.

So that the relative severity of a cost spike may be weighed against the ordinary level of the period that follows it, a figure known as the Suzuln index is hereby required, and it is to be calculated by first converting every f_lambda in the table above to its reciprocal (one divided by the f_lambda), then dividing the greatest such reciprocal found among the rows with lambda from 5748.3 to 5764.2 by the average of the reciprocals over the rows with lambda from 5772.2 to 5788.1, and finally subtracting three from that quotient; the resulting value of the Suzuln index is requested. -1.90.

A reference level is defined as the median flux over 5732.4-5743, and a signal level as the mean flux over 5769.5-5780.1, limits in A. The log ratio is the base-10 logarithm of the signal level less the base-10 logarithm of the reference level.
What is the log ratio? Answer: 0.009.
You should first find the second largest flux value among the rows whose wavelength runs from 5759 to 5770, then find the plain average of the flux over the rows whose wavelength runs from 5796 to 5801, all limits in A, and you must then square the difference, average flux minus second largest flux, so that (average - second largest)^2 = 1.7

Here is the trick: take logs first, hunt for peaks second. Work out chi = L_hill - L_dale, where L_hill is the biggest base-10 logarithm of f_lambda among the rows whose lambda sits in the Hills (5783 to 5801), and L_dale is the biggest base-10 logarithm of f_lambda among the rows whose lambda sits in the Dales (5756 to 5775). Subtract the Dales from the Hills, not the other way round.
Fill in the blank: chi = -0.003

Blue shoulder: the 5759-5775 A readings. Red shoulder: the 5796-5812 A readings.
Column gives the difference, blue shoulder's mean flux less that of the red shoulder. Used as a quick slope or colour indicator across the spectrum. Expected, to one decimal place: 1.3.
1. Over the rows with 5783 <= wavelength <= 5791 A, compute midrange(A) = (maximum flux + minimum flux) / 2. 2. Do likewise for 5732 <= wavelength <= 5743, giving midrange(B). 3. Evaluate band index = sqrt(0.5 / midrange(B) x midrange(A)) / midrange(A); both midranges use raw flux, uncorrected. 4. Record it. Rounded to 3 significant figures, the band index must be 0.0617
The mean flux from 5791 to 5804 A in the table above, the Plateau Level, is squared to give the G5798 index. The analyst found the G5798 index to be 122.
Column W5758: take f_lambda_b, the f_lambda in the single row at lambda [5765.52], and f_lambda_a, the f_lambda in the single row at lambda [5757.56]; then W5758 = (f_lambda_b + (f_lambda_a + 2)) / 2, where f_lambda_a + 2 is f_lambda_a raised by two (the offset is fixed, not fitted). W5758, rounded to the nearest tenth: 12.7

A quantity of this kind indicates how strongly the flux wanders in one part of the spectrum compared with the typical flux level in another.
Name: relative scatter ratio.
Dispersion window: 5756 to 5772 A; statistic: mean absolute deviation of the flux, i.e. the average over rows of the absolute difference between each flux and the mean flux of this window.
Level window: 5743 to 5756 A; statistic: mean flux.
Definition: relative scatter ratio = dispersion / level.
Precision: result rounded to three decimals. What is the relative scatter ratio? 0.039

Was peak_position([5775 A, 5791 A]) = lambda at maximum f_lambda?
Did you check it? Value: 5781.47 A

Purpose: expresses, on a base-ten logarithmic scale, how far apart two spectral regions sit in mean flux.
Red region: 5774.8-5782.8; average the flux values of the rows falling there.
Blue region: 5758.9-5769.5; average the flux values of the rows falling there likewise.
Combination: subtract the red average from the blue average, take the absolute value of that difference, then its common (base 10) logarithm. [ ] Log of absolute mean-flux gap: -0.30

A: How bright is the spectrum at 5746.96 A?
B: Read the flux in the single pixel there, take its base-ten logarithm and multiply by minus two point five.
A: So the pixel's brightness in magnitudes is -2.47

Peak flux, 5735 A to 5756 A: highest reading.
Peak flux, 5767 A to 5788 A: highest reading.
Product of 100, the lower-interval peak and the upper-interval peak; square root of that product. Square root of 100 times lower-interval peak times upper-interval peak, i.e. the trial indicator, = 123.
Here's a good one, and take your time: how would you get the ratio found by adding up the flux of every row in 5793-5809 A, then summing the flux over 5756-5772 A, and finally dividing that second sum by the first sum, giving 1.10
